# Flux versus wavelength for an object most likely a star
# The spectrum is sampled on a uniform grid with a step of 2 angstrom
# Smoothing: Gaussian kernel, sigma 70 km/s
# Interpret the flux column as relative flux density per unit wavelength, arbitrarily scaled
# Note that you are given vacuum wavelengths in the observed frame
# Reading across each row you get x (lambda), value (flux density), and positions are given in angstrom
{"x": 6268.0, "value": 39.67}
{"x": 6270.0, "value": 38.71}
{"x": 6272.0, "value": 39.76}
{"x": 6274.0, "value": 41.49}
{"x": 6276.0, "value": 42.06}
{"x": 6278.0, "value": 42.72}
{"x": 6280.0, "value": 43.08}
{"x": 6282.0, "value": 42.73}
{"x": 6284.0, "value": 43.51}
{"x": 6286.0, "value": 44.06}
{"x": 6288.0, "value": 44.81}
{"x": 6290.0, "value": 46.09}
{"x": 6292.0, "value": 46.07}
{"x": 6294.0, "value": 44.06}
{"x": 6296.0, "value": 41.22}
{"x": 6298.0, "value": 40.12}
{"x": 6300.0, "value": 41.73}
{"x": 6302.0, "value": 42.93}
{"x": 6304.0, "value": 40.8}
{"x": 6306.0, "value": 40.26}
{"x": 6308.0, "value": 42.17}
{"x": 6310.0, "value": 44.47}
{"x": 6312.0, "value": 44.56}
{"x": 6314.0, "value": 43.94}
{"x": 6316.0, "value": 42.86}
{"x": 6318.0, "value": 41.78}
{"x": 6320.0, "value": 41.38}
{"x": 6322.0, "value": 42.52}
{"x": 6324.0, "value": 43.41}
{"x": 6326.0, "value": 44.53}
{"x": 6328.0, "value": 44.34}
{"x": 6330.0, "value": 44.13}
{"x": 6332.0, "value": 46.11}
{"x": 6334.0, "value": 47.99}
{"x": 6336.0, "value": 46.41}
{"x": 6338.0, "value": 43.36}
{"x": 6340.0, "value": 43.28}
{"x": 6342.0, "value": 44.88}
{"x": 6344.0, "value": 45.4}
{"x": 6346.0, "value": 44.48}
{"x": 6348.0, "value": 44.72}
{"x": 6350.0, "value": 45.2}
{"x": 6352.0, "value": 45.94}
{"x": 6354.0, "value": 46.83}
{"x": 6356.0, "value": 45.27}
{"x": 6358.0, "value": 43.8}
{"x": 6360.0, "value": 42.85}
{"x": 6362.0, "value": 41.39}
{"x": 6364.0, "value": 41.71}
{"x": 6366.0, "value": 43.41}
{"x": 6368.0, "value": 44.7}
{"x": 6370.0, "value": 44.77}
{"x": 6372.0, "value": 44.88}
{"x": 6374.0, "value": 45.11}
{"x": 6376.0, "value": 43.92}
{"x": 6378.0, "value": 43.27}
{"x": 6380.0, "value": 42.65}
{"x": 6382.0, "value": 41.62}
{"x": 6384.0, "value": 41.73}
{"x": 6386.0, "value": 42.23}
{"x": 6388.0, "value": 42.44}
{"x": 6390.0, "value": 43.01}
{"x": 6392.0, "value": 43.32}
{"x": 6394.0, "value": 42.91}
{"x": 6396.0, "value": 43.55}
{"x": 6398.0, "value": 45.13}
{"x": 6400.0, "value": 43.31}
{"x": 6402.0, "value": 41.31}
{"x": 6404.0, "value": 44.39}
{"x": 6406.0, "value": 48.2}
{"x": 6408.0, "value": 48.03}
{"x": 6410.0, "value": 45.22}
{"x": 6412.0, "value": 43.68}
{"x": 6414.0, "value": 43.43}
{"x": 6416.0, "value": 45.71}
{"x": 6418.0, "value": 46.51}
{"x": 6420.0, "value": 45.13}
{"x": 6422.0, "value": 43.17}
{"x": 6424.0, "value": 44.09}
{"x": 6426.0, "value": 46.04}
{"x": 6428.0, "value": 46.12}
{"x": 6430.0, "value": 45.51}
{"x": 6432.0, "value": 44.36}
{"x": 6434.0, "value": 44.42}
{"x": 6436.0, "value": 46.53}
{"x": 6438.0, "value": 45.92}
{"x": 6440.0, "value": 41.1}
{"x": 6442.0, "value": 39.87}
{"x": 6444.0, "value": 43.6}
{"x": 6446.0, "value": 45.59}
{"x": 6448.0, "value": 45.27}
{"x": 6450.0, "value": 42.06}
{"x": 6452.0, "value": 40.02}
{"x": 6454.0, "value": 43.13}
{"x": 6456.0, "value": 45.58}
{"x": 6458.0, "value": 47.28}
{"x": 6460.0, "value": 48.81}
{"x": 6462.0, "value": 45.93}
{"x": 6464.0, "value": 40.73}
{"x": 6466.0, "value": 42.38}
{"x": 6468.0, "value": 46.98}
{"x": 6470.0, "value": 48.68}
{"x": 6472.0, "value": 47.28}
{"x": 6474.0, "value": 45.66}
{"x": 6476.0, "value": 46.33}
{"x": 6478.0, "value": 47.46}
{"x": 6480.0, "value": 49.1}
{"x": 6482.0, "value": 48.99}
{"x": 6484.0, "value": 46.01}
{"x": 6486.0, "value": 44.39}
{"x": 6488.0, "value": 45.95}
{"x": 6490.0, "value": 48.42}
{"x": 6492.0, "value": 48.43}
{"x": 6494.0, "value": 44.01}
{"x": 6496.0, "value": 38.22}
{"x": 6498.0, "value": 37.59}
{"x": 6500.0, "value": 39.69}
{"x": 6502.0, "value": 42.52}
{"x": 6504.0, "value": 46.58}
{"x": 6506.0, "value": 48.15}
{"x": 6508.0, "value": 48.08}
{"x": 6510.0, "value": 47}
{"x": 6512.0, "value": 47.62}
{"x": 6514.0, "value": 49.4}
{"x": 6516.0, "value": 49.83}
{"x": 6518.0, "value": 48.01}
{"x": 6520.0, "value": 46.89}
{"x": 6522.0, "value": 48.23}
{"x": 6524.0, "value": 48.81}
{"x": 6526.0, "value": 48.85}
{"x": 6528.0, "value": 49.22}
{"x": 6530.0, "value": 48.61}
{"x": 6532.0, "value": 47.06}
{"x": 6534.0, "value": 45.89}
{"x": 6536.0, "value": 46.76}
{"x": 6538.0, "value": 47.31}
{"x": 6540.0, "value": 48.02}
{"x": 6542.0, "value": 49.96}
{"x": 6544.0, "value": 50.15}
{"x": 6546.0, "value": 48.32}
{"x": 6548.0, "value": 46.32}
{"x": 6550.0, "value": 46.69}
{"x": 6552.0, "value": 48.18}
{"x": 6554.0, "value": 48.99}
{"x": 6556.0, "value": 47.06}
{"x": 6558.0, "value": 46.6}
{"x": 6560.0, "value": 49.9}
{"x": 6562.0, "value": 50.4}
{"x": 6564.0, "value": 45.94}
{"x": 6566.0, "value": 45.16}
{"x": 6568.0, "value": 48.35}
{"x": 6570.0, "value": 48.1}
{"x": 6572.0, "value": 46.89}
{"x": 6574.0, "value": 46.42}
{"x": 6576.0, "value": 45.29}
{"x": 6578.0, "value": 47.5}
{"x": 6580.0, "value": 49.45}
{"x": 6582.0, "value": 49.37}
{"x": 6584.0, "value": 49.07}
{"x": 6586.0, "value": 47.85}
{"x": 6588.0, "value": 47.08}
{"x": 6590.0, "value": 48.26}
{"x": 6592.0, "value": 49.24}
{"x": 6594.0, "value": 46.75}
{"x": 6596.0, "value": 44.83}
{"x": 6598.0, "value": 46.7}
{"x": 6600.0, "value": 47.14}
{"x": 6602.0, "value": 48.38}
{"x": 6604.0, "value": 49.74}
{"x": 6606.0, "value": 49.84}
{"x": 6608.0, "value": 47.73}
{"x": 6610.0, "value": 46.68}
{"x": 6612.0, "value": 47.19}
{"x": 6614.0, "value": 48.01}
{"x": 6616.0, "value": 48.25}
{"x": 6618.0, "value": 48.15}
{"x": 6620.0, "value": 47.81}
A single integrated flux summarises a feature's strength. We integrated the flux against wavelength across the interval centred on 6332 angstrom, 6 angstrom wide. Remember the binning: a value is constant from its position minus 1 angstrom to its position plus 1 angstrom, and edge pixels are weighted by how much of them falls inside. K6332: 276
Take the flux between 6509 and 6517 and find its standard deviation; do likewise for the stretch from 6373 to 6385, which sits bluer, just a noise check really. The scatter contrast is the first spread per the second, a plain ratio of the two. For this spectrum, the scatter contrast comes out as 1.0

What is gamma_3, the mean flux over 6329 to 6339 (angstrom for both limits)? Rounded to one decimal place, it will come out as 45.6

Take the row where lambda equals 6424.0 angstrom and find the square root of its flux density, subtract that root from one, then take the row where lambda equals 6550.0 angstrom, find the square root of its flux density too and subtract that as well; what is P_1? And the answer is -12.5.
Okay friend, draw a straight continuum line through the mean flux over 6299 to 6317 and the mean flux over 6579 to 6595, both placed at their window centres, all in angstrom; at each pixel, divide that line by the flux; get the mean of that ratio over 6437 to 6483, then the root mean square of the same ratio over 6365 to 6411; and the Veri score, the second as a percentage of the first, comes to 99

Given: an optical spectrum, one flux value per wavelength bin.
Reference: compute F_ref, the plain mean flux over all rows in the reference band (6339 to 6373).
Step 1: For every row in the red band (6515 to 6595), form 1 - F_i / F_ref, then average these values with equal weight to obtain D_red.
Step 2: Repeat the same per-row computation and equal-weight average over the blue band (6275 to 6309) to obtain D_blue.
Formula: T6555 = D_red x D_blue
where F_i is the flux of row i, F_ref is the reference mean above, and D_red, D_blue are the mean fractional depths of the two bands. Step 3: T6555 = -0.0027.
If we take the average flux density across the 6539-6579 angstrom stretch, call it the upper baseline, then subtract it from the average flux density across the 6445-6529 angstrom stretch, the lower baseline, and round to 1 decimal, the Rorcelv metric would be -1.8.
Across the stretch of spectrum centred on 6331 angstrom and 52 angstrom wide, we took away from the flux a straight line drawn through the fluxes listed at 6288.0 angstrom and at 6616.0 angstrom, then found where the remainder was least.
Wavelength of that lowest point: 6306.0 angstrom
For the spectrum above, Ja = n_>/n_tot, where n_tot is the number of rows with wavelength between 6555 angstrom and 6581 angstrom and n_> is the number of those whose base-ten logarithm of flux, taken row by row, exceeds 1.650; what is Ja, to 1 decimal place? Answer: 1.0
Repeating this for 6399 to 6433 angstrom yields 0.5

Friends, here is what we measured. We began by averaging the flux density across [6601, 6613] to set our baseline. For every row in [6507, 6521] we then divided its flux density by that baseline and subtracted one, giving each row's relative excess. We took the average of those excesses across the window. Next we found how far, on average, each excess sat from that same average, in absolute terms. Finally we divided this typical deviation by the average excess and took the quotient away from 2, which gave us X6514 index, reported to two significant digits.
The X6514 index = 8.0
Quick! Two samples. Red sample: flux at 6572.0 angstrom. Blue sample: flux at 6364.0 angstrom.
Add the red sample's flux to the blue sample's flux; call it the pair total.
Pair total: 88.6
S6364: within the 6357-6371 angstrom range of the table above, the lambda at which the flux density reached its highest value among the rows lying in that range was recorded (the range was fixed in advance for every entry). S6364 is 6370.0 angstrom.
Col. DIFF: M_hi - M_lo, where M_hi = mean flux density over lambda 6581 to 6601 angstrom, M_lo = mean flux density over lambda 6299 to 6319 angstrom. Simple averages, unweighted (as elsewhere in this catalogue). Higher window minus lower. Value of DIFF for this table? 5.08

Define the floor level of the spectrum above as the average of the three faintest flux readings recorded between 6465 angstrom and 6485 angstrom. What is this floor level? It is 44.7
